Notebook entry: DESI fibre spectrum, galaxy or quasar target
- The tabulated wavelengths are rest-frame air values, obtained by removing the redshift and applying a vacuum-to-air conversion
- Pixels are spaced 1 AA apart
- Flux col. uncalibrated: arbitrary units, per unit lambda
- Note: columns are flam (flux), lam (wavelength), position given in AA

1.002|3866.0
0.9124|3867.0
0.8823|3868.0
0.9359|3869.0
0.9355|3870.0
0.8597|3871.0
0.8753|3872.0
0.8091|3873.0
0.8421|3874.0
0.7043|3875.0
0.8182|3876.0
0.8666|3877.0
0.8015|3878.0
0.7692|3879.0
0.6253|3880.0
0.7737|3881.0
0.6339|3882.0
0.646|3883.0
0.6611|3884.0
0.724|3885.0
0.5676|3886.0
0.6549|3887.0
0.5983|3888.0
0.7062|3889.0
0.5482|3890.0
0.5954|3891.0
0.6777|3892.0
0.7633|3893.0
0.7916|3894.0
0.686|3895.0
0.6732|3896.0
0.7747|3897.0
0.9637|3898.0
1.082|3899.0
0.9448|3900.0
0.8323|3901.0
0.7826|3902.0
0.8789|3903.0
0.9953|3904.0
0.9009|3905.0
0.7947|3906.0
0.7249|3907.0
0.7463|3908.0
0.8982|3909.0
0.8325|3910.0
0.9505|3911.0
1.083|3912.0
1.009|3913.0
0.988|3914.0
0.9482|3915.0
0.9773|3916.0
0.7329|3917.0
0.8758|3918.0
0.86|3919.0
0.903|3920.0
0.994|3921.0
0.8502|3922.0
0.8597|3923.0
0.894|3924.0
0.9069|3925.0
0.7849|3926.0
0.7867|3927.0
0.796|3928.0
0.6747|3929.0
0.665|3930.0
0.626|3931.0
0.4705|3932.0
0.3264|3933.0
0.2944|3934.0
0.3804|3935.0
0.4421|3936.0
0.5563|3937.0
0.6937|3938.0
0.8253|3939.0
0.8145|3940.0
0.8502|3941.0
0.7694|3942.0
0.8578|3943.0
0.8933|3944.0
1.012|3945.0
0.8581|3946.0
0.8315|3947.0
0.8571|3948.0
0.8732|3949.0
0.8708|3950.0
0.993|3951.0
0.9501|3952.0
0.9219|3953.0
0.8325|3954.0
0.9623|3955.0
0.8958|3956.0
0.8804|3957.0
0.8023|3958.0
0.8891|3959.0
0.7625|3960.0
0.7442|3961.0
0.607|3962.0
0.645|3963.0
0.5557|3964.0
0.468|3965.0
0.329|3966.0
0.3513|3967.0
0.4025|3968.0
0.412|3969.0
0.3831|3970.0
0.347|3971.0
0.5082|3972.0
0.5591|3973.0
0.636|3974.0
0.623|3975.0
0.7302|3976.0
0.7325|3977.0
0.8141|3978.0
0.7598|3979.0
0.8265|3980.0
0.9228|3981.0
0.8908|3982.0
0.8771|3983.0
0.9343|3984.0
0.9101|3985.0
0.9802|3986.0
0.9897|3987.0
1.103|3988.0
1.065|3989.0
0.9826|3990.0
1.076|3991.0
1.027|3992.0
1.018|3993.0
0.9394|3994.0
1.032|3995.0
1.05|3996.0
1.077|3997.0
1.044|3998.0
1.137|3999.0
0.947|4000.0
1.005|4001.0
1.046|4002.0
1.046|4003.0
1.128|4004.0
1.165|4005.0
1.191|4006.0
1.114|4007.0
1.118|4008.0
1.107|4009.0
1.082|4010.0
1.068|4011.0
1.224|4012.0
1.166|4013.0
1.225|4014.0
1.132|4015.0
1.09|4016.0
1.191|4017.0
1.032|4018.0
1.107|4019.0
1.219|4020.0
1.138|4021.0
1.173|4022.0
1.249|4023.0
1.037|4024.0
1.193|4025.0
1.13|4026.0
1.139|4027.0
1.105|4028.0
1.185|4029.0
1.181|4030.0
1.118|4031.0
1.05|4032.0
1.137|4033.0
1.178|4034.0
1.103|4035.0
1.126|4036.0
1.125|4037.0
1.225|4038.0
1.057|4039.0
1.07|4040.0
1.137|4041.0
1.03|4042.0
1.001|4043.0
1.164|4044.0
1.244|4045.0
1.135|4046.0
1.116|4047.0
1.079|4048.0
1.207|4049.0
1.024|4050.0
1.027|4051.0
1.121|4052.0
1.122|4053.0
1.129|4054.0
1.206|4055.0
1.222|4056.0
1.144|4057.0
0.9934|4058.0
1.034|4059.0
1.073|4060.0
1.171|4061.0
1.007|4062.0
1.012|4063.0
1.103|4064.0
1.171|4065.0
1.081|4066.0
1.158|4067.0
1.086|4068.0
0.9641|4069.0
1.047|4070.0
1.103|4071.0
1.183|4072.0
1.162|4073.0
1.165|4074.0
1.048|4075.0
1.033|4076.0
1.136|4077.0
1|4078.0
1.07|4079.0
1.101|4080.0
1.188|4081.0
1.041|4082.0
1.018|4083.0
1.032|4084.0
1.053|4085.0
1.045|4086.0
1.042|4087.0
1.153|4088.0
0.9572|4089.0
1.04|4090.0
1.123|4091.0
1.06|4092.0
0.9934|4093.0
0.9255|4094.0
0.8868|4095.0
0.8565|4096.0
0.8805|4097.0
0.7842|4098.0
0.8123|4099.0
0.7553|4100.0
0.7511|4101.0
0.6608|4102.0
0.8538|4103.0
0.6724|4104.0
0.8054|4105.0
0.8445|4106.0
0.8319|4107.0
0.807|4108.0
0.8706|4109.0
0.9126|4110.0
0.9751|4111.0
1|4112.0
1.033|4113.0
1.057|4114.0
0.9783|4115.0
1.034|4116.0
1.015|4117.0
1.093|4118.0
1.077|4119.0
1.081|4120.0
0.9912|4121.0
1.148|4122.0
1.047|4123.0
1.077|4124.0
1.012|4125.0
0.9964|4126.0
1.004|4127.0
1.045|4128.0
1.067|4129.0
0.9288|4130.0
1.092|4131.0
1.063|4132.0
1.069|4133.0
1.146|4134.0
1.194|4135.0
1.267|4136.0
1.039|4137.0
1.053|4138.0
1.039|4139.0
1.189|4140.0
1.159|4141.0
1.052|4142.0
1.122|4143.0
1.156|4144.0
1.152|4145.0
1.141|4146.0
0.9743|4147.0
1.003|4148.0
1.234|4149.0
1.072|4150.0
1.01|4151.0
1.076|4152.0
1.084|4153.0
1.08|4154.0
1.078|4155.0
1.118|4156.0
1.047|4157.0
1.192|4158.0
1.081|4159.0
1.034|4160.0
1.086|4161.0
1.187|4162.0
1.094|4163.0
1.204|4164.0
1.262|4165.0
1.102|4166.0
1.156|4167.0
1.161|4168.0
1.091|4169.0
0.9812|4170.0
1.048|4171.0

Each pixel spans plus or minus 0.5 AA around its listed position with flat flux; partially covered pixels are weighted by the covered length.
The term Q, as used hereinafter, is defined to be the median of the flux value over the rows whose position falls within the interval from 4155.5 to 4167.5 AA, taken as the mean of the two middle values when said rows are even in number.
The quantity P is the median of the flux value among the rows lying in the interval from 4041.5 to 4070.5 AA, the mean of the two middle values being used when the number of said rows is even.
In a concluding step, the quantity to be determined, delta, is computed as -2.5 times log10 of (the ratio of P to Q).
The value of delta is 0.01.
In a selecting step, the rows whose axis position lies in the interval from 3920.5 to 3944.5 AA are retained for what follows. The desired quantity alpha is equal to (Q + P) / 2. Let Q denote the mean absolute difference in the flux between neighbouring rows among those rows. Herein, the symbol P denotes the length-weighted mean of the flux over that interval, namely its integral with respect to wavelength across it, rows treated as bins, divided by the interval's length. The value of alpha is 0.39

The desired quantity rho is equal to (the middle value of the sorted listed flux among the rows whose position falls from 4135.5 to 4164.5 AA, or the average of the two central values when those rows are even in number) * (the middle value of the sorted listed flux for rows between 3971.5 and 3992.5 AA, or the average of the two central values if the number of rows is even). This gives 0.97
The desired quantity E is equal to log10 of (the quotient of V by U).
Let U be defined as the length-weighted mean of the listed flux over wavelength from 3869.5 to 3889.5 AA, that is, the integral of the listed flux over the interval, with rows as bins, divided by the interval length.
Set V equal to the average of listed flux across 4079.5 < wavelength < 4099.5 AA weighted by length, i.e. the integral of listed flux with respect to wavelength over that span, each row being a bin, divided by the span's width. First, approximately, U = 0.74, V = 1.00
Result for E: 0.13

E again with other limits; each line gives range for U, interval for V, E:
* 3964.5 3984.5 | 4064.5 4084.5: 0.24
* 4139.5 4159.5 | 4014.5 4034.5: 0.01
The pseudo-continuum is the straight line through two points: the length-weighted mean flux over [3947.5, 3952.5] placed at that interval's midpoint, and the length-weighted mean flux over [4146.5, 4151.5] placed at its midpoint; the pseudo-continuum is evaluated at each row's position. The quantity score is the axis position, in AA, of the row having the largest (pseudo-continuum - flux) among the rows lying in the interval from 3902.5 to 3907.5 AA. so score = 3907.0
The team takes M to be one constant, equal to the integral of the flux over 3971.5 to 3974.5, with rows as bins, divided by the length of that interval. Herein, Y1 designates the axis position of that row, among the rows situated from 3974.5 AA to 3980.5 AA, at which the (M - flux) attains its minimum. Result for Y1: 3980.0 AA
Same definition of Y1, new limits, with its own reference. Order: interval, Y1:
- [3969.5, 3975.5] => 3974.0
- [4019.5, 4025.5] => 4023.0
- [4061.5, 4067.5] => 4065.0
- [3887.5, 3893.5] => 3893.0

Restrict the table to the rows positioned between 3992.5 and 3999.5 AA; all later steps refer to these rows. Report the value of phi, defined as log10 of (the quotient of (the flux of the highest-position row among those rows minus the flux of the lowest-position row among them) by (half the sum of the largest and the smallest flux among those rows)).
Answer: -0.9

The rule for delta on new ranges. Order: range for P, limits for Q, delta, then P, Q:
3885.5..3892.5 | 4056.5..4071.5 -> 0.64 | 0.60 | 1.08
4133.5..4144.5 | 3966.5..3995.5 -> -0.29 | 1.15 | 0.88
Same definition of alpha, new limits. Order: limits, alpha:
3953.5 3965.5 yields 0.42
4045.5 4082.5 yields 0.59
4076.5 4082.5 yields 0.59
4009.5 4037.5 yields 0.61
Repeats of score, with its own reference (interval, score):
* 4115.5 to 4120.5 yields 4117.0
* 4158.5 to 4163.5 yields 4160.0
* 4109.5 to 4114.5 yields 4110.0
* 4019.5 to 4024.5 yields 4024.0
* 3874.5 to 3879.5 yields 3875.0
